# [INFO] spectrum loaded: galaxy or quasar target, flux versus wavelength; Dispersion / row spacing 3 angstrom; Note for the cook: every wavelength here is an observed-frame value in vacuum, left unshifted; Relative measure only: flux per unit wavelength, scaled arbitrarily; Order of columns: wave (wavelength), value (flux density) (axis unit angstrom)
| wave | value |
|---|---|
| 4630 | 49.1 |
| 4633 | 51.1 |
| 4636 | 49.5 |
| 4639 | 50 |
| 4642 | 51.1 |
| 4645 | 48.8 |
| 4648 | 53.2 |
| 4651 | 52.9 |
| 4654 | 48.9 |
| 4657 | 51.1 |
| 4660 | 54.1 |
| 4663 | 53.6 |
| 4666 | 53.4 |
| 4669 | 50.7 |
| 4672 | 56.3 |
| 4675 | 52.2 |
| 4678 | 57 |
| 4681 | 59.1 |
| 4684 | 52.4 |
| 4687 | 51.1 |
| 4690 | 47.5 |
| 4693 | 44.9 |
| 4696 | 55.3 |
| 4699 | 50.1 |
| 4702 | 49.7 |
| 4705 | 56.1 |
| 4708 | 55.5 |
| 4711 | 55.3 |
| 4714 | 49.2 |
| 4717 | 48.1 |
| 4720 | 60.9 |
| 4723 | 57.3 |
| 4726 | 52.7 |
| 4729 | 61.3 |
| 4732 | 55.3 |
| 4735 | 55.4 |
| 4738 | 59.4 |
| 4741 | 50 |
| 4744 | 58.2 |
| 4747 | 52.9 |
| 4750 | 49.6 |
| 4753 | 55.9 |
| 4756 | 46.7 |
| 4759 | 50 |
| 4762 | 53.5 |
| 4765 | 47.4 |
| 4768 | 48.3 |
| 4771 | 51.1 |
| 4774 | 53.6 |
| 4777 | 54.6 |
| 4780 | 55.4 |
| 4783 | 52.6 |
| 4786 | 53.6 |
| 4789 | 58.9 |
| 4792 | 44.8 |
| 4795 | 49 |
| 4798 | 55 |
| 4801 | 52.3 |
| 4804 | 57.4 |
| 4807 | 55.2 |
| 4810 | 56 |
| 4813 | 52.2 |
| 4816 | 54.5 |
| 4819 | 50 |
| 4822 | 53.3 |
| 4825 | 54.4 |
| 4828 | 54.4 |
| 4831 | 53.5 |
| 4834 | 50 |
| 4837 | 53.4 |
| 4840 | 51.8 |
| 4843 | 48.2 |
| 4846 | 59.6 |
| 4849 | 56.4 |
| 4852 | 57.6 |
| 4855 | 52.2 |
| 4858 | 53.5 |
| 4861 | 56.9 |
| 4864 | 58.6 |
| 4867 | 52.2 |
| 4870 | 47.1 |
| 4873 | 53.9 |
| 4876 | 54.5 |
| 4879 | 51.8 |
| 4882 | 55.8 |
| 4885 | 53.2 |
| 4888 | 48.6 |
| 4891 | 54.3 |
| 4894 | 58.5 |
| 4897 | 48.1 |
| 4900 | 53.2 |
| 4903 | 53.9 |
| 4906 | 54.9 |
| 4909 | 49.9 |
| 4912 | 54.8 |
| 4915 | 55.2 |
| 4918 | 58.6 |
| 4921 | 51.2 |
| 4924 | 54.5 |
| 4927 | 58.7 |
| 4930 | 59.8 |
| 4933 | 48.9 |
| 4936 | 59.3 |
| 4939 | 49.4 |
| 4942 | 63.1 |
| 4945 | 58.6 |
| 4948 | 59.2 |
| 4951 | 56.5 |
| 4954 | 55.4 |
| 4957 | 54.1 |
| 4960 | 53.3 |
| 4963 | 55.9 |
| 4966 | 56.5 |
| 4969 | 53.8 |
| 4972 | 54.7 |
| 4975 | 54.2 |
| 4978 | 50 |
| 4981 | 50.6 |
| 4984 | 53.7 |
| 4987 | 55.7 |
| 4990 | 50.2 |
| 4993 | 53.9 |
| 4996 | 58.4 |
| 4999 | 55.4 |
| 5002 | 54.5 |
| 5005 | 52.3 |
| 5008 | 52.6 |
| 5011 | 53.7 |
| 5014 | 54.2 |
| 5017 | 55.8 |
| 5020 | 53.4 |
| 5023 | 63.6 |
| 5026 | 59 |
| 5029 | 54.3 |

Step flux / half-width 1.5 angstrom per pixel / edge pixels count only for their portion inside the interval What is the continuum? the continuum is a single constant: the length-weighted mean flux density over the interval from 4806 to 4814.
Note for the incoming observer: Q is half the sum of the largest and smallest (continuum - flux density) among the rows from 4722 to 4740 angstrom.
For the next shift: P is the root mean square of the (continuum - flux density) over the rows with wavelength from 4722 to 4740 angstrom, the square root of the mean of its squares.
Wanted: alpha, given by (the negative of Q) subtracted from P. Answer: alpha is 1.2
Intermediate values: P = 3.7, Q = -2.4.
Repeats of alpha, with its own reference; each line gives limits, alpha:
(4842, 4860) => 4.4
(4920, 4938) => 4.5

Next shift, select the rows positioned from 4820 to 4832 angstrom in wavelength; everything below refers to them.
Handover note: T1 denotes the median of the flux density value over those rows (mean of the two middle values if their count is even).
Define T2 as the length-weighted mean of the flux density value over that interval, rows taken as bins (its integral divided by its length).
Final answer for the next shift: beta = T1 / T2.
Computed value 1.00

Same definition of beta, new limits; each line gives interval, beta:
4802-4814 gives 1.01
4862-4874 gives 1.00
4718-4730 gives 1.03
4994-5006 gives 1.00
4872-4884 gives 1.00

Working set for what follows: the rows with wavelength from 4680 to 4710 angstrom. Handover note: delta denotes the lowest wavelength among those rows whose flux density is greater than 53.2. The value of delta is 4681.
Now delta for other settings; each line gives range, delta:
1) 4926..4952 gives 4927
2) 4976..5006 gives 4984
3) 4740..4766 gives 4744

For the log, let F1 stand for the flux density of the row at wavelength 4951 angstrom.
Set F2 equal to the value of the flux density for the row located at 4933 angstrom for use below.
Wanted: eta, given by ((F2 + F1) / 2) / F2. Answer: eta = 1.08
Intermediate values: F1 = 56.5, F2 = 48.9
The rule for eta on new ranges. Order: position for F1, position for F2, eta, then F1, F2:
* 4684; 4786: 0.99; 52.4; 53.6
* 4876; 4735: 0.99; 54.5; 55.4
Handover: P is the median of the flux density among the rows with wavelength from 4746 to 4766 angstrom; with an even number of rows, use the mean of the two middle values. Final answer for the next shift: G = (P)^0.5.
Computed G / 7.07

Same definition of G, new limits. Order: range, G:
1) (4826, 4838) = 7.31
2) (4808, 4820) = 7.30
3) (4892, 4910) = 7.32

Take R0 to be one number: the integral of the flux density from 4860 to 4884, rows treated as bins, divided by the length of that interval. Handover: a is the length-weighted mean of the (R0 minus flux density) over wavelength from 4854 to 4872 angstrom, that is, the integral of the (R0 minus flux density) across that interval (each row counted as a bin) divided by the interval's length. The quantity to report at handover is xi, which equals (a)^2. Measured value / 0.1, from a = 0.3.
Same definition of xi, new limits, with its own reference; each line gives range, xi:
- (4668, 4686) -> 0.7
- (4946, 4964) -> 4.1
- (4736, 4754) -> 0.3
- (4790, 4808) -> 1.9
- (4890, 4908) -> 0.0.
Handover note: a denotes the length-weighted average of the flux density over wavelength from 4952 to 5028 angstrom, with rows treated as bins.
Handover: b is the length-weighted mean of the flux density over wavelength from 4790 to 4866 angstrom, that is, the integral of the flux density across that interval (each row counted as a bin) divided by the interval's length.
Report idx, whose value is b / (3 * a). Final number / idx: 0.327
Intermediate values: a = 54.6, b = 54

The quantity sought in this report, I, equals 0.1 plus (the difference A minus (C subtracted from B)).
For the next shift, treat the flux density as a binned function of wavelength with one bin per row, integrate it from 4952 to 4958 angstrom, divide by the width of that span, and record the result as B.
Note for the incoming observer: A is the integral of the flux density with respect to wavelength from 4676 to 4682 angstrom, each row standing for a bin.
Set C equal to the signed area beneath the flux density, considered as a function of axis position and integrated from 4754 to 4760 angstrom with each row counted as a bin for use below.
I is 583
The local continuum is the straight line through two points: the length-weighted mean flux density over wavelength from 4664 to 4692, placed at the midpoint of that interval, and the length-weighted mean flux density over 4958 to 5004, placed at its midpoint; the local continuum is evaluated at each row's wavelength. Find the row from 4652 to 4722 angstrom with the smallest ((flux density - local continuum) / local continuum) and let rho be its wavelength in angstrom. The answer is 4693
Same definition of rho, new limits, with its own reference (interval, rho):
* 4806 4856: 4843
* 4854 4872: 4870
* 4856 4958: 4870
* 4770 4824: 4792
